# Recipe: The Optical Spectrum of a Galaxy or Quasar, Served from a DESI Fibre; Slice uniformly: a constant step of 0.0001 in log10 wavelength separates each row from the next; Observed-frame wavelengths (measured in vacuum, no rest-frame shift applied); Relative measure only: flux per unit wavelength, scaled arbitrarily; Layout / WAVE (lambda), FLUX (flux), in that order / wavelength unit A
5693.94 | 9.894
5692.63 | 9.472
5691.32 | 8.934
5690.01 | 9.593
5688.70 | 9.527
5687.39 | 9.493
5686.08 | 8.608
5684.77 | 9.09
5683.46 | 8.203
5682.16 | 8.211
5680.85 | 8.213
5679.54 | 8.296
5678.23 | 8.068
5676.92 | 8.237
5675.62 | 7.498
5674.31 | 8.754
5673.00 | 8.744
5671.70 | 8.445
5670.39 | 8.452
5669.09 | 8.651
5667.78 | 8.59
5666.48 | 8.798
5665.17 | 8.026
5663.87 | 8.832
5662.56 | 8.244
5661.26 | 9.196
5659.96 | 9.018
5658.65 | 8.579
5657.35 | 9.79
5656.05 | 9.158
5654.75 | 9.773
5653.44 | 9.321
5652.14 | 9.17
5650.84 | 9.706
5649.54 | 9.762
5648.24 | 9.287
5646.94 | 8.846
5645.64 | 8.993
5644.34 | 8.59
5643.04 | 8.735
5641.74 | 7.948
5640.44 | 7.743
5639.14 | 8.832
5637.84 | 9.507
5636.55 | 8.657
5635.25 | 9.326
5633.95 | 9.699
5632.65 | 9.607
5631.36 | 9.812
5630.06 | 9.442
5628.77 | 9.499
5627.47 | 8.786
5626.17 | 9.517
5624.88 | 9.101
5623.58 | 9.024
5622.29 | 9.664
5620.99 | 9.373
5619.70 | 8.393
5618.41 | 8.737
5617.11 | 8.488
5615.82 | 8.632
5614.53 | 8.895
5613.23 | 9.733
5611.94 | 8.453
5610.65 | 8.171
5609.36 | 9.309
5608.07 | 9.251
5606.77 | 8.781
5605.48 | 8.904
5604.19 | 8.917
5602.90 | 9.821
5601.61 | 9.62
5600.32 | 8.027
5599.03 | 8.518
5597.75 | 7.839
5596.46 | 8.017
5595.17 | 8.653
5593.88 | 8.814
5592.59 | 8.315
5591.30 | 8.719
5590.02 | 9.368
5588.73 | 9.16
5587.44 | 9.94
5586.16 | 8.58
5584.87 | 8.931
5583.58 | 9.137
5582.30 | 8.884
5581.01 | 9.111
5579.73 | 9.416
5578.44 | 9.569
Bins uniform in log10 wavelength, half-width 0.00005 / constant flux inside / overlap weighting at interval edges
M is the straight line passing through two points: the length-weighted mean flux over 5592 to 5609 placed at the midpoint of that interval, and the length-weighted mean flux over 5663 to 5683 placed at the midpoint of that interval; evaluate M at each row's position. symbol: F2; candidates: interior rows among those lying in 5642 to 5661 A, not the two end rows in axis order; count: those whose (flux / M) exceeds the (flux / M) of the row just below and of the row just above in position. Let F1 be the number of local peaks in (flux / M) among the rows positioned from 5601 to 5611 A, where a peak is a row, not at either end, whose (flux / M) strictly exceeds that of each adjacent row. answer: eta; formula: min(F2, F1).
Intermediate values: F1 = 2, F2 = 4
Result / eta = 2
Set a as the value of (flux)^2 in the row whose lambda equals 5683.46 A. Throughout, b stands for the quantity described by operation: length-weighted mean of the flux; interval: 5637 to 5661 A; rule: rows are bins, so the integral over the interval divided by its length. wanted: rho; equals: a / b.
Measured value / 7.4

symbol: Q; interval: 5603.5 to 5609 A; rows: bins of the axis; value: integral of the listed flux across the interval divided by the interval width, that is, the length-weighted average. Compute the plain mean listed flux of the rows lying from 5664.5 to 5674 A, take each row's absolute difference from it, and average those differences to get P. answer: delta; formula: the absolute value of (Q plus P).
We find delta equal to 9.2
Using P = 0.19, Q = 8.98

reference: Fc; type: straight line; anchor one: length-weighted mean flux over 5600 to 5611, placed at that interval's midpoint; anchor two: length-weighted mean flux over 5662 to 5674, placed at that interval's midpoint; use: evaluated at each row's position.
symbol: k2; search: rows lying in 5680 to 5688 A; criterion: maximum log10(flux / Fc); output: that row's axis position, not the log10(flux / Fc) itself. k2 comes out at 5687.39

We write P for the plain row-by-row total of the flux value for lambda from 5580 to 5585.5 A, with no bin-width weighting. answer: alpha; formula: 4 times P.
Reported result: 144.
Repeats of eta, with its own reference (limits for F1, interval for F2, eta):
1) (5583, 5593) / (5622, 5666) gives 2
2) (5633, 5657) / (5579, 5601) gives 5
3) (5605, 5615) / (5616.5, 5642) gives 2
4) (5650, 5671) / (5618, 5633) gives 4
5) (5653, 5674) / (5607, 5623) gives 3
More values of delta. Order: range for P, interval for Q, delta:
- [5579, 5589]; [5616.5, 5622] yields 9.1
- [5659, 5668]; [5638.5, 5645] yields 8.7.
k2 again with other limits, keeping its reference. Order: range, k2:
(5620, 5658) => 5657.35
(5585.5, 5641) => 5631.36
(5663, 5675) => 5674.31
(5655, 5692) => 5690.01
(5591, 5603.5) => 5602.90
